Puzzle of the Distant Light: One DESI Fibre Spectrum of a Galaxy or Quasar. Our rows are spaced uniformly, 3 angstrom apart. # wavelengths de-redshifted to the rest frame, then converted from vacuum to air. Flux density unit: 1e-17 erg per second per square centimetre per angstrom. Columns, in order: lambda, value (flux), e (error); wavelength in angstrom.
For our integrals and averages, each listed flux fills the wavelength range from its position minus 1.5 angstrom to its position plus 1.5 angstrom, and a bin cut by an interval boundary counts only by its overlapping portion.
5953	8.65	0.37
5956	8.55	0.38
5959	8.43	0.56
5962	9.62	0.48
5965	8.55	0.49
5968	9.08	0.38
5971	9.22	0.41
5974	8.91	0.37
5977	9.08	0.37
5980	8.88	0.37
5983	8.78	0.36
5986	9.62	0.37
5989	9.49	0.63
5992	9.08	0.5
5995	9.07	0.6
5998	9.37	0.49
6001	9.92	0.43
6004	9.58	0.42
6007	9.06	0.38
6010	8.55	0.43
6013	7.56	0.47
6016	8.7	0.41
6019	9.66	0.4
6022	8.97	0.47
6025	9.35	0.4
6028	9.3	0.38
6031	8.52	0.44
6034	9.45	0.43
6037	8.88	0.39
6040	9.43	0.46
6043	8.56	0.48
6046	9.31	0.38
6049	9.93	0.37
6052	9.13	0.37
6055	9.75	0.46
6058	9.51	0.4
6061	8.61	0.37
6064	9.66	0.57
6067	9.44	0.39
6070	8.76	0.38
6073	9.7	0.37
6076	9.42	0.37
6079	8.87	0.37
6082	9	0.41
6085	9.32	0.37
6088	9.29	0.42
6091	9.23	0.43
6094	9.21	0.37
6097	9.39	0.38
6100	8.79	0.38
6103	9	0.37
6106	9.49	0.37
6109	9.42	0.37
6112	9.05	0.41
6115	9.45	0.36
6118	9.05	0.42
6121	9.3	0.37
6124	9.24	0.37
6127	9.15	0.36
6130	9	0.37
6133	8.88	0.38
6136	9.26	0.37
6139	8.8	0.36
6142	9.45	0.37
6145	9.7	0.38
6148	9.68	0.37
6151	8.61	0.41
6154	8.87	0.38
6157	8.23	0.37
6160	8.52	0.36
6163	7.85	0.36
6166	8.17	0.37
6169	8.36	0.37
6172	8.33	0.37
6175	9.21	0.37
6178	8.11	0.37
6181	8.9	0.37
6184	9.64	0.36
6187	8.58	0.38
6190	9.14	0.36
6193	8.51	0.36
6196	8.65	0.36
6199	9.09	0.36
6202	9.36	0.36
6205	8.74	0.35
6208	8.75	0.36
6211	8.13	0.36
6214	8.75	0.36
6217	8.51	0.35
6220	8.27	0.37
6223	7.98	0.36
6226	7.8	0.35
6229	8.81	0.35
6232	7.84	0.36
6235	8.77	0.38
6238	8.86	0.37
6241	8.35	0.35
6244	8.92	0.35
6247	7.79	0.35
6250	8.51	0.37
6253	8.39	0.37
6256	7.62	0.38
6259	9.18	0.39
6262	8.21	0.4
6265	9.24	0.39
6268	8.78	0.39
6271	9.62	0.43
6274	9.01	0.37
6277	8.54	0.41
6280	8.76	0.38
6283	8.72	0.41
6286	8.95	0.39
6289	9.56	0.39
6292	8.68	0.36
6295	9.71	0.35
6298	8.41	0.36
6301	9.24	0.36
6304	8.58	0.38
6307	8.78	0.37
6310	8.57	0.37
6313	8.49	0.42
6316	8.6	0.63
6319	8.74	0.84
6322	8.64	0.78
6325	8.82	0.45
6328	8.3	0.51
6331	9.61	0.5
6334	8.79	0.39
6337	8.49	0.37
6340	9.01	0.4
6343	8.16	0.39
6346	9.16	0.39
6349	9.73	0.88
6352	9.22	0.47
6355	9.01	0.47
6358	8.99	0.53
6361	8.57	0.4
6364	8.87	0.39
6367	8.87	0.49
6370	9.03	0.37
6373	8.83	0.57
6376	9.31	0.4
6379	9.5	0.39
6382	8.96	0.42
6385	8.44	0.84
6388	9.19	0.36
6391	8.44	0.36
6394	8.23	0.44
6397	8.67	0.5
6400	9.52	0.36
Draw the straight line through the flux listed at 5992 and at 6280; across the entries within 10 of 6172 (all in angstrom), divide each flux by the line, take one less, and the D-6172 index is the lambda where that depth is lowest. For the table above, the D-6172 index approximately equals 6163 angstrom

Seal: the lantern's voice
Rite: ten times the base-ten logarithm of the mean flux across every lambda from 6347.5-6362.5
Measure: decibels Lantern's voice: 9.592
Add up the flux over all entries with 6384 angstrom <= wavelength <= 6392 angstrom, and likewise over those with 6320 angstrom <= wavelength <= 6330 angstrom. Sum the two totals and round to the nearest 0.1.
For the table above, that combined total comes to 51.8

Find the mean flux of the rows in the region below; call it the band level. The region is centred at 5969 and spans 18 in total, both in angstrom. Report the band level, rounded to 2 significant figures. 9.1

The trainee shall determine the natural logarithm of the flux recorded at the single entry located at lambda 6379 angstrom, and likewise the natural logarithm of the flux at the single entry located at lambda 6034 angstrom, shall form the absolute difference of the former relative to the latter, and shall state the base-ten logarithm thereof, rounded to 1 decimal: -2.3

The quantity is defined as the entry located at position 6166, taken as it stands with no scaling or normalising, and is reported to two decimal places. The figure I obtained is 8.17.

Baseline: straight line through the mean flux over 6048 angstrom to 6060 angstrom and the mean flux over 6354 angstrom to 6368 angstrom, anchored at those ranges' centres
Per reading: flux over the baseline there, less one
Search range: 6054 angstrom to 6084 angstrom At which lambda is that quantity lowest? 6061 angstrom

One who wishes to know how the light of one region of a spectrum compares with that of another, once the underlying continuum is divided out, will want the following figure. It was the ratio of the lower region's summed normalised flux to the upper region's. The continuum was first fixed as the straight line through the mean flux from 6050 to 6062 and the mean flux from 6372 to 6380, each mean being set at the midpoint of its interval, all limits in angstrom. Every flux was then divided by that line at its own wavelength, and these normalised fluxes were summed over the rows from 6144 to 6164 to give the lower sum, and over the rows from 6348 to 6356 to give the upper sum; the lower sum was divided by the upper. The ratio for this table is 2.19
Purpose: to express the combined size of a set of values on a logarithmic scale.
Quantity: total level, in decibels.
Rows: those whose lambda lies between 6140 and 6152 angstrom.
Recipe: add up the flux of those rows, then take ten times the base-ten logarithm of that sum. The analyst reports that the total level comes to 15.73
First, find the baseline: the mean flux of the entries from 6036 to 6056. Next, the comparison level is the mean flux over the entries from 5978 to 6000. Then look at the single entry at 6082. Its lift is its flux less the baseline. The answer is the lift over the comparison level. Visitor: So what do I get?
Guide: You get -0.03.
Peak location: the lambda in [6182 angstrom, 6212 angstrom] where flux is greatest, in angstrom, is 6184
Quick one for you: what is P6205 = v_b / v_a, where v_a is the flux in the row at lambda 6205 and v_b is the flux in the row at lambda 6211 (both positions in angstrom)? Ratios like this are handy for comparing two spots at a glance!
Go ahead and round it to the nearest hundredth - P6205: 0.93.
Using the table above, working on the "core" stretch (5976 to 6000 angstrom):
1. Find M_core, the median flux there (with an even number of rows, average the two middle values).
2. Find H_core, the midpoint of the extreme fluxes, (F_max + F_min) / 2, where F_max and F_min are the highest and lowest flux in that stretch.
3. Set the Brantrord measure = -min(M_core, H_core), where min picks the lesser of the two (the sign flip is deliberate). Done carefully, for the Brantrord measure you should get -9.08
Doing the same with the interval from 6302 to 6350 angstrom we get -8.69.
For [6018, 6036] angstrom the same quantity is -9.09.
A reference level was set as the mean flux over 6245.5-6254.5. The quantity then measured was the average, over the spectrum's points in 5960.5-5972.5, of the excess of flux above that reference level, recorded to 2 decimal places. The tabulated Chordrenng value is 0.89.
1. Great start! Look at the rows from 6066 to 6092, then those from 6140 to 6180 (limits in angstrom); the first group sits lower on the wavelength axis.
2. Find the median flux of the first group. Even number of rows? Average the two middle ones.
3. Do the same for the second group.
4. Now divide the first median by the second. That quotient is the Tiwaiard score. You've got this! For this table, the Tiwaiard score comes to 1.09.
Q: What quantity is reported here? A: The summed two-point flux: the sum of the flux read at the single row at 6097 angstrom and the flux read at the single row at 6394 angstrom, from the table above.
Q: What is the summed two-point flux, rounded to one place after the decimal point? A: 17.6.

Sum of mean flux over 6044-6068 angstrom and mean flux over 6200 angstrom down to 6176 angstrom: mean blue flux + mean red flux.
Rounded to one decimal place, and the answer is 18.2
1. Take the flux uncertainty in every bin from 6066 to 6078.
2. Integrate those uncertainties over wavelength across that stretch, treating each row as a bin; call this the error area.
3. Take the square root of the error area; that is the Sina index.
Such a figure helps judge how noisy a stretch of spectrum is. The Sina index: 2.13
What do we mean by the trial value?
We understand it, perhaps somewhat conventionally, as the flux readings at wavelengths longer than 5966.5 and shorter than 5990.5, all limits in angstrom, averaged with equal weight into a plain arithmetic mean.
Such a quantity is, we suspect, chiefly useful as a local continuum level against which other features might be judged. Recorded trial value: 9.13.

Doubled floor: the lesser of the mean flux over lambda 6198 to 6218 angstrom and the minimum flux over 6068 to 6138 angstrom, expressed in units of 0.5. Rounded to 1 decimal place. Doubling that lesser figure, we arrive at 17.5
